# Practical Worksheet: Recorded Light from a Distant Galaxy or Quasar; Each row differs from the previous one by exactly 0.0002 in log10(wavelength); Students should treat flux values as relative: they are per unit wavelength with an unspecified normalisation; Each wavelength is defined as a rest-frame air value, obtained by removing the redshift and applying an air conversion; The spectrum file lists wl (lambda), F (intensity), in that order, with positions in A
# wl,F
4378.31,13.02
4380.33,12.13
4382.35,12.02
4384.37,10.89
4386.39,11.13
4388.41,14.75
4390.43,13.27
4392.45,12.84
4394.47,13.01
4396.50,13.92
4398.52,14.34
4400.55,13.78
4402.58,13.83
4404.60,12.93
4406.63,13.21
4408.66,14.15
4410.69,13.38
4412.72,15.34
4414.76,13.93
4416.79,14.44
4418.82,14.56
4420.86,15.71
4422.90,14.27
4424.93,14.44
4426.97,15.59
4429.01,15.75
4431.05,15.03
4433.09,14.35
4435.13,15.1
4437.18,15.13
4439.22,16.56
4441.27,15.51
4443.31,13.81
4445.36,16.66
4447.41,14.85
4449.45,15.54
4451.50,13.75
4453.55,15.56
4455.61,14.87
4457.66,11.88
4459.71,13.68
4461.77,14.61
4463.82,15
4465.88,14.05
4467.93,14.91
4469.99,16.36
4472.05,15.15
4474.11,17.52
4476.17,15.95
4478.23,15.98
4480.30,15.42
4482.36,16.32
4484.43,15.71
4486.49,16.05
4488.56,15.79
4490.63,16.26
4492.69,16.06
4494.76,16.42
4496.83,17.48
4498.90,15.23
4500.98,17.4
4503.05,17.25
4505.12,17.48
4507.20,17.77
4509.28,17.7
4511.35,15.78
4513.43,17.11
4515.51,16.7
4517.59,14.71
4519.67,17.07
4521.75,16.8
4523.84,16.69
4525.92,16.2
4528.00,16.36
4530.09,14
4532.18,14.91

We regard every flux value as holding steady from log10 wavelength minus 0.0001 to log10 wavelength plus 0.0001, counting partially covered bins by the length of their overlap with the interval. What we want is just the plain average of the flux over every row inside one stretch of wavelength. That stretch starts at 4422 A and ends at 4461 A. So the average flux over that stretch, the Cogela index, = 14.9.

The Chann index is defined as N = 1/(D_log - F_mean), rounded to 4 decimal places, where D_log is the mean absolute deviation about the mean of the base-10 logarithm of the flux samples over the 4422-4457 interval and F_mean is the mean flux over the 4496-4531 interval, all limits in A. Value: -0.0604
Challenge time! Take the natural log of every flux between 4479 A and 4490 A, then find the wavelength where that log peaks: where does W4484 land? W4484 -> 4482.36 A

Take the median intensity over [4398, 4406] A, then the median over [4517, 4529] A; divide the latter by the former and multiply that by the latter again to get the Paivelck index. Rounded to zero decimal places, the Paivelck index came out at 20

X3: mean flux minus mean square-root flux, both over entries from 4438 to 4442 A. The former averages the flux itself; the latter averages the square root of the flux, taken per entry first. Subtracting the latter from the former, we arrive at 12.0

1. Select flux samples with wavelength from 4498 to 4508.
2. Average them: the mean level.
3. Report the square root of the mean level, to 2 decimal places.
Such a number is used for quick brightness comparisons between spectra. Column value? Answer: 4.13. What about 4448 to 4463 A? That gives 3.78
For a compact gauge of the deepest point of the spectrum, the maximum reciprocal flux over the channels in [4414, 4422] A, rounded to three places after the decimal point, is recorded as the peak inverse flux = 0.072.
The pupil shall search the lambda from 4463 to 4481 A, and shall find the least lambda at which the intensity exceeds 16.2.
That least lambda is 4469.99 A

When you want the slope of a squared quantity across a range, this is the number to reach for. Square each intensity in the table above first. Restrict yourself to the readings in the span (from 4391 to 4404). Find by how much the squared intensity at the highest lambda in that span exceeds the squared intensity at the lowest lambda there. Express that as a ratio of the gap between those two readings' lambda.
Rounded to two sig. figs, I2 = 2.6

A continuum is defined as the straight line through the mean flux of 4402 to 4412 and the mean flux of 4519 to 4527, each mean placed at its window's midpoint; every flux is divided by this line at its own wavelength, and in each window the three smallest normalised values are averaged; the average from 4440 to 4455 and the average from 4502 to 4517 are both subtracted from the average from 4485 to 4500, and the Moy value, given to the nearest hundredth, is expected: -0.98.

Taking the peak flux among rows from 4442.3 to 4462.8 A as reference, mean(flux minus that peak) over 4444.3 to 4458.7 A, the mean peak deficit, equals -1.93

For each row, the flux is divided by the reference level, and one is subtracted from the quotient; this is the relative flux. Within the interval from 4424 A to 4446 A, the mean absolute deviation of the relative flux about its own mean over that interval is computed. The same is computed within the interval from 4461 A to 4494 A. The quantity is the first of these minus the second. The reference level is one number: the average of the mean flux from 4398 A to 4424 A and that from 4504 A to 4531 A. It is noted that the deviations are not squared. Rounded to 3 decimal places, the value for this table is 0.003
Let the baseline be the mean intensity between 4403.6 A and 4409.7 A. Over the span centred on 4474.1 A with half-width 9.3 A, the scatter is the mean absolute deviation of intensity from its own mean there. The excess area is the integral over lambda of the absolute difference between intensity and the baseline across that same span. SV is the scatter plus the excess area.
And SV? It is 44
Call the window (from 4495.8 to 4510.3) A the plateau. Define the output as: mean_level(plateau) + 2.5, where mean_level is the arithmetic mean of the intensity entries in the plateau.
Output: 19.7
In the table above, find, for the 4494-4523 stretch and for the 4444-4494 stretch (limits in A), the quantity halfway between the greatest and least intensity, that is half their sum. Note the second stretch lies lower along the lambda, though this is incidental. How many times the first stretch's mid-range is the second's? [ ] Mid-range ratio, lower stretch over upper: 0.905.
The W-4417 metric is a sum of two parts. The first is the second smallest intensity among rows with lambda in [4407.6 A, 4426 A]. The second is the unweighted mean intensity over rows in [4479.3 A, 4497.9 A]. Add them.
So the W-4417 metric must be 30.1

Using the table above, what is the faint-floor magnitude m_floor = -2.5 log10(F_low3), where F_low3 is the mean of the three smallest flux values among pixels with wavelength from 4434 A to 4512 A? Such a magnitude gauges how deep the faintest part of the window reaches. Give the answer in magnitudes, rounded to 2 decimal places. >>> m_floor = -2.79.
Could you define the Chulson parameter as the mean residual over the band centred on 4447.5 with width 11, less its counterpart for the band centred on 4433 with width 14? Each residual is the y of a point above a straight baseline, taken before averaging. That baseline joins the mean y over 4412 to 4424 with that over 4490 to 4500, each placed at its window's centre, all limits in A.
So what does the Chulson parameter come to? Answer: -0.7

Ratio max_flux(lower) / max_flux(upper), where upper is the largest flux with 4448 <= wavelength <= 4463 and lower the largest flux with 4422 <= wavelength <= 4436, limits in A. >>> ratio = 1.01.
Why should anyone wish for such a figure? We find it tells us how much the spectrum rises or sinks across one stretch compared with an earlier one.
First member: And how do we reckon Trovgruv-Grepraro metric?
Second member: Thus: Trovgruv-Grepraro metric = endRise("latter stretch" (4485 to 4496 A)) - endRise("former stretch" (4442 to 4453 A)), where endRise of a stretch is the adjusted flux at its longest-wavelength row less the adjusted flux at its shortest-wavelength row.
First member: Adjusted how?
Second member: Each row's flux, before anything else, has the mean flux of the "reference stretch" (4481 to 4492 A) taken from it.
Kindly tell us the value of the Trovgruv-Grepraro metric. 0.4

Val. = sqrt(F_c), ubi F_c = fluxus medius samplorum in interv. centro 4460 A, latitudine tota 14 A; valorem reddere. 3.77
